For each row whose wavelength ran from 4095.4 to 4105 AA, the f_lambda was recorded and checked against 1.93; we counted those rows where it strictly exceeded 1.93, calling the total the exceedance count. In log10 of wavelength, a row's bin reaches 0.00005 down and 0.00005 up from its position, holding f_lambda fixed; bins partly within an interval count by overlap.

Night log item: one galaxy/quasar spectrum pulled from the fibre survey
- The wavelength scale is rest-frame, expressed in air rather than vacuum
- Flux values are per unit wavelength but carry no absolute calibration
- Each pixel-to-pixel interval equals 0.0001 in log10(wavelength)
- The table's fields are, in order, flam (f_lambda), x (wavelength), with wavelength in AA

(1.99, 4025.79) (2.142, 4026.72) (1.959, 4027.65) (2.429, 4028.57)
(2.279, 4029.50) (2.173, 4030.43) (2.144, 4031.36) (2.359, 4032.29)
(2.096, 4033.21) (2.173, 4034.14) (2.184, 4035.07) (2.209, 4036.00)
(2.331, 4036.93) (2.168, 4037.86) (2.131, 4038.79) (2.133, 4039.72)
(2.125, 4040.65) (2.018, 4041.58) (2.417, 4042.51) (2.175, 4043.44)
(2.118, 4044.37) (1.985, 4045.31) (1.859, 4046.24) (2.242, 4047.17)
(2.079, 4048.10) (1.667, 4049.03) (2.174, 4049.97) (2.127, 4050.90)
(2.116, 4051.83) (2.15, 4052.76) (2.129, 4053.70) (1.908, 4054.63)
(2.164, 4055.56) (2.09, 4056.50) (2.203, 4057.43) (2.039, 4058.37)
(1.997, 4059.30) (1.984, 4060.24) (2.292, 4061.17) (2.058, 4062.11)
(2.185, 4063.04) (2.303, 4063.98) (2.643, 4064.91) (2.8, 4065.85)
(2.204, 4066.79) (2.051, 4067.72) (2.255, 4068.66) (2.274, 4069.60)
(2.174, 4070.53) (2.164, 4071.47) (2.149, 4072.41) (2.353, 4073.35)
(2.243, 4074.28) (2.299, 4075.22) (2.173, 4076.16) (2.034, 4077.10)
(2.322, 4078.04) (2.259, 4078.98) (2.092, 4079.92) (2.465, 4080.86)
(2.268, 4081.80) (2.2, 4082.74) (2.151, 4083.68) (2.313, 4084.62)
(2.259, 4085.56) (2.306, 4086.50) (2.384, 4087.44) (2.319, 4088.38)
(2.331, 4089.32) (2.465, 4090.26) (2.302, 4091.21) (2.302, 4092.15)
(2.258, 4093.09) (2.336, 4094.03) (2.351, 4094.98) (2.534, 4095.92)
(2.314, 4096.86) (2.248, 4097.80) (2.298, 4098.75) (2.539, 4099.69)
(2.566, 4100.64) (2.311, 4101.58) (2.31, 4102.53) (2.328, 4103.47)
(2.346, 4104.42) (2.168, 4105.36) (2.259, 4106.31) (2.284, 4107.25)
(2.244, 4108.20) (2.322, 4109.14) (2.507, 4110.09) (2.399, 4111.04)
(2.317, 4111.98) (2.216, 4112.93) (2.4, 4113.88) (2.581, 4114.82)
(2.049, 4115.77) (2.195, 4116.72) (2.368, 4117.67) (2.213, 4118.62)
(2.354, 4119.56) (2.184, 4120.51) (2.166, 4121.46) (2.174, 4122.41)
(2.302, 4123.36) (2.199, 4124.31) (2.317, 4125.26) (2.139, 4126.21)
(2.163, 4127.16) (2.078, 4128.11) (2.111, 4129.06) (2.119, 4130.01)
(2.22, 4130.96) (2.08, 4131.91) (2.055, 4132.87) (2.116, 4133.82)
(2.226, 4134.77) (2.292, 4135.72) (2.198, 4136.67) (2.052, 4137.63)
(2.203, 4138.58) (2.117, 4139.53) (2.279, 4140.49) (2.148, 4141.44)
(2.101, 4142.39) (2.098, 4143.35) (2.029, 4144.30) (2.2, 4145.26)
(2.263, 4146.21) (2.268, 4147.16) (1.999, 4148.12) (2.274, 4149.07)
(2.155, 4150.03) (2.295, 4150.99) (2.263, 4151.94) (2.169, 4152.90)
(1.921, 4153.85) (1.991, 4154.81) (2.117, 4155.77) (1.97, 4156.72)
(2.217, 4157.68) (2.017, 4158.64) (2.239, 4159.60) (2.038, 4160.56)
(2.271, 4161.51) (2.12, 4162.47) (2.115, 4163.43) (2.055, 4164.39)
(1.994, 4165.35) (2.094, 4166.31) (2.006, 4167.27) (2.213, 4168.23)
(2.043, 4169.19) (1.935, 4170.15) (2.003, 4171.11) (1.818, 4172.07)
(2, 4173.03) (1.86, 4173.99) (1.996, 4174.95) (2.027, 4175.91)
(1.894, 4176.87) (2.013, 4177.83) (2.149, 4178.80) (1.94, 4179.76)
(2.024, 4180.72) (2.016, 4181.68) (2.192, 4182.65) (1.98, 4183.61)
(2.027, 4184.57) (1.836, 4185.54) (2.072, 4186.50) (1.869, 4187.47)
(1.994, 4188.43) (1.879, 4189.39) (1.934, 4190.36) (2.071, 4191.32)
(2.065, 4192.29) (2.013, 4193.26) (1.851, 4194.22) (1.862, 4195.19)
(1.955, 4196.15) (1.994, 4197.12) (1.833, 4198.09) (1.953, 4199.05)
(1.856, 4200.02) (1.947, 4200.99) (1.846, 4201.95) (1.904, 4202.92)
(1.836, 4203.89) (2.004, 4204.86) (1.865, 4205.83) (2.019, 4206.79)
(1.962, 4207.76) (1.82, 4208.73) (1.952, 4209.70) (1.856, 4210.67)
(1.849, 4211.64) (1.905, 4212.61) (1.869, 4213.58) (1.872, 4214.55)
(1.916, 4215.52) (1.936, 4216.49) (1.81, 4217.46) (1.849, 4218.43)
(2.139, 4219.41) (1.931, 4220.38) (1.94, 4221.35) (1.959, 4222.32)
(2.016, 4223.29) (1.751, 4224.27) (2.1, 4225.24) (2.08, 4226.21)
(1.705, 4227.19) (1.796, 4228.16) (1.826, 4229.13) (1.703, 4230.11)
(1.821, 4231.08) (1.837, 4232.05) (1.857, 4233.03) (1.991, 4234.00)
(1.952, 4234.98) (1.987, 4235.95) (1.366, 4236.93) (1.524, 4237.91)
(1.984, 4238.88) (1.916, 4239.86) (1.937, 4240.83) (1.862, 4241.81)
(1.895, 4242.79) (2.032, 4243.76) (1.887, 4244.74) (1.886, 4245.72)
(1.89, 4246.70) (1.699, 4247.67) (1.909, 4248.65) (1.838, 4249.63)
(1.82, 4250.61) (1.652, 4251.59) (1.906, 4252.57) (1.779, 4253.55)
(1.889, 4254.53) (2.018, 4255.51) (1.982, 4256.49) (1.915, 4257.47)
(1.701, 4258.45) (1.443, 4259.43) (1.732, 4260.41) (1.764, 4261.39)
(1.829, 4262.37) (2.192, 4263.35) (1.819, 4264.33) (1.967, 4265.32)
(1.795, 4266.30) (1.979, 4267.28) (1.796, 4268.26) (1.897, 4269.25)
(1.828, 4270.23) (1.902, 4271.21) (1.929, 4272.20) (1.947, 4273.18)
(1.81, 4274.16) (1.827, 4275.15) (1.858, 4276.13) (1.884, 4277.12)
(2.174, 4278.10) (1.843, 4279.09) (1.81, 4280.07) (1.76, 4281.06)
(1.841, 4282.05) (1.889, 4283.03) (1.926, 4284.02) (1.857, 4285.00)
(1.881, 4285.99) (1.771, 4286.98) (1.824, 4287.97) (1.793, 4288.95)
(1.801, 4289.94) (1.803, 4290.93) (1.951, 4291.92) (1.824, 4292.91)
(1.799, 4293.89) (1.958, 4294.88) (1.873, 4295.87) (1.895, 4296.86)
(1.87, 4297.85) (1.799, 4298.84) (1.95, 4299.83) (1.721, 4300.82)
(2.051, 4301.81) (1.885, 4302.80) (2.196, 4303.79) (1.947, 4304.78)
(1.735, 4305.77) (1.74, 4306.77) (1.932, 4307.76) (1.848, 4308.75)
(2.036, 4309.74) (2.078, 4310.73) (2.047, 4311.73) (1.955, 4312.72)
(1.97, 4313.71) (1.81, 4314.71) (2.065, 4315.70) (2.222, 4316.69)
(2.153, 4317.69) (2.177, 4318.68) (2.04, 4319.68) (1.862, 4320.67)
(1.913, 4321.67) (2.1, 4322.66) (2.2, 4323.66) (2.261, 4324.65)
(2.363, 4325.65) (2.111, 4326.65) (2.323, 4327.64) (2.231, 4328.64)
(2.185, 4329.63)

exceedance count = 10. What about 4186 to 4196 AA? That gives 6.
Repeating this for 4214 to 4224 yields 6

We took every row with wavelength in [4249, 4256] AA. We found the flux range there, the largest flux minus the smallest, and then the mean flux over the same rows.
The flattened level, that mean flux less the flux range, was 1.48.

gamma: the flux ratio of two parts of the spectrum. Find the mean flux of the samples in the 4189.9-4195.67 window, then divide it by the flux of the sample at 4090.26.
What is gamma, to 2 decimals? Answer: 0.80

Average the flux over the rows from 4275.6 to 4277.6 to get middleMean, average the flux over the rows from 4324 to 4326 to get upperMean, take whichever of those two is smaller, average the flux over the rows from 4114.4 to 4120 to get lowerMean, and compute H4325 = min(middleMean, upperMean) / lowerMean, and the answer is 0.82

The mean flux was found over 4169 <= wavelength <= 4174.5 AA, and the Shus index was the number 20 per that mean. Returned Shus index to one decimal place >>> 10.3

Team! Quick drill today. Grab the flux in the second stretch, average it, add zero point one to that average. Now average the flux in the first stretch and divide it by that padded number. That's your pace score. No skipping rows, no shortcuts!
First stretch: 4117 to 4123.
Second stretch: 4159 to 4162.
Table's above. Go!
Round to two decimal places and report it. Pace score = 0.98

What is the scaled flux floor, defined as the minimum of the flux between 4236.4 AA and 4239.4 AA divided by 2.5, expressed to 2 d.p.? 0.55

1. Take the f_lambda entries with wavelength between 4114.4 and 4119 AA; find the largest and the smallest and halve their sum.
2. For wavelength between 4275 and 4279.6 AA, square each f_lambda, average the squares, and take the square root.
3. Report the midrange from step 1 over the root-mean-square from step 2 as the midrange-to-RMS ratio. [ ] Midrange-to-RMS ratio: 1.20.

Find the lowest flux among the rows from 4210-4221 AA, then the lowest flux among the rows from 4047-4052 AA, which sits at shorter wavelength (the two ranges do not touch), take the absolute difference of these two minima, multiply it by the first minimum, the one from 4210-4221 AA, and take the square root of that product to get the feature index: 0.51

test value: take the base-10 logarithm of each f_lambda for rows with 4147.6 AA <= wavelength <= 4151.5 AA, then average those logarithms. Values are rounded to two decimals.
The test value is 0.34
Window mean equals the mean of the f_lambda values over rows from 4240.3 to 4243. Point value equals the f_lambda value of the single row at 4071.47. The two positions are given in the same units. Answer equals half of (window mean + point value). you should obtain 2.03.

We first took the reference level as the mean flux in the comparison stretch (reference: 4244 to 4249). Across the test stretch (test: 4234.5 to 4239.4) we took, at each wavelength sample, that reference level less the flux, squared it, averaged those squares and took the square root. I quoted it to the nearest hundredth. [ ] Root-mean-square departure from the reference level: 0.28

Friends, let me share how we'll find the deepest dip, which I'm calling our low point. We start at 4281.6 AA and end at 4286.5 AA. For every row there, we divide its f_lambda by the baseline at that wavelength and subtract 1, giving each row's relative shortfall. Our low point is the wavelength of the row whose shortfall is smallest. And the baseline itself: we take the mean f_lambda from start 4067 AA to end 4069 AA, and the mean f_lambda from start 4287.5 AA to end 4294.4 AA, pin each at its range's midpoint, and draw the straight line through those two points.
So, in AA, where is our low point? 4282.05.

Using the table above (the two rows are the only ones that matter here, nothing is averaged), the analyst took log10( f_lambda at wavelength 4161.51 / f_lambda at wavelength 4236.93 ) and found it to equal 0.22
